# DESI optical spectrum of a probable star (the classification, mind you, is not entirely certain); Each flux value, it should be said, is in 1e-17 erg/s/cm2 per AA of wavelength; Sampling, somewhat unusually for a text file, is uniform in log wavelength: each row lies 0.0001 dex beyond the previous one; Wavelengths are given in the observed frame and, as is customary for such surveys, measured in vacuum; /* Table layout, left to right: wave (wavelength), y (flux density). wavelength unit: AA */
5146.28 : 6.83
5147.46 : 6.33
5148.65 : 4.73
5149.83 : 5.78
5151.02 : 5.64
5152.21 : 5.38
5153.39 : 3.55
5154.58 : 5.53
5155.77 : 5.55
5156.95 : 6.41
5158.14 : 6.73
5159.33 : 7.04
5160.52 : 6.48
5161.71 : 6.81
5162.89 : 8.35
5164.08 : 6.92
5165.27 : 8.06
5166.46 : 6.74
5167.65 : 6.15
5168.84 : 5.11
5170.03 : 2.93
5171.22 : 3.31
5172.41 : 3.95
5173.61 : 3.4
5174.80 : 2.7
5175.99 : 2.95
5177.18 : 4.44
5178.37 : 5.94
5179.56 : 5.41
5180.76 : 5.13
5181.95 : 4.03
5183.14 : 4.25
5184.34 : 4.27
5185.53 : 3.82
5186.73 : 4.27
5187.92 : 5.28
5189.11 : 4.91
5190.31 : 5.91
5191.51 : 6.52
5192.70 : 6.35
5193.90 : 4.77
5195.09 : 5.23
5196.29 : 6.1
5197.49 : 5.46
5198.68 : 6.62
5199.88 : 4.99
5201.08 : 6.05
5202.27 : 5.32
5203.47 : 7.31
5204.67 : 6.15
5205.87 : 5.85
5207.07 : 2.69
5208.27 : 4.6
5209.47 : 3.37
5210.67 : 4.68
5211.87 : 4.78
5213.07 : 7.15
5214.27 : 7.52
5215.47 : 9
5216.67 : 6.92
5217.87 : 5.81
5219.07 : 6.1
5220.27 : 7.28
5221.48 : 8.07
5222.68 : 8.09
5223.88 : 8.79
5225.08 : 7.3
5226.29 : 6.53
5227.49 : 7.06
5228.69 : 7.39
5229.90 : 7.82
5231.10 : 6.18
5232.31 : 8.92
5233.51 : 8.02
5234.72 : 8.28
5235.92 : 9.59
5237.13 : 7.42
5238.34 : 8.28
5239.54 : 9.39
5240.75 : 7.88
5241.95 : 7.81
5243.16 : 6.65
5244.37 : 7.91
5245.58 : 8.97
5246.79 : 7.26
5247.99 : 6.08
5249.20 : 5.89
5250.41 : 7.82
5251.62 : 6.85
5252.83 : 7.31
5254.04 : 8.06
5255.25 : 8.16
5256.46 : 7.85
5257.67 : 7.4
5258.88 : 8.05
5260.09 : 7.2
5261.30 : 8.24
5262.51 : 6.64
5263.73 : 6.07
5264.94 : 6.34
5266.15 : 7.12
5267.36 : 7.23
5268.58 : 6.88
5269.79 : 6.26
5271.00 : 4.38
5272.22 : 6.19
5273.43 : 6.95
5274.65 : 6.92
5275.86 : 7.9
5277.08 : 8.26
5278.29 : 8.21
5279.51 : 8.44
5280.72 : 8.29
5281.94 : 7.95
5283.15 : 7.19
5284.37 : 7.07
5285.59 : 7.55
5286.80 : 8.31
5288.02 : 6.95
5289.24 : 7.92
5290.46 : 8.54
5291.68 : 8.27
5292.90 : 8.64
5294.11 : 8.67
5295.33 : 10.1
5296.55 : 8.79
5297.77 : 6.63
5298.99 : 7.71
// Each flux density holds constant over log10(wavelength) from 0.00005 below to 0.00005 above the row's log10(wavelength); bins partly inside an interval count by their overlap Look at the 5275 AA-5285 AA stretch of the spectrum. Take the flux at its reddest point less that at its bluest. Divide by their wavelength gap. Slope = -0.10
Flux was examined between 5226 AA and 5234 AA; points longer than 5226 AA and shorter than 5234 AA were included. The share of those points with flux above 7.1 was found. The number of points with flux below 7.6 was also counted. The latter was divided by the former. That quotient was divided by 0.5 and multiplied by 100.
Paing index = 1400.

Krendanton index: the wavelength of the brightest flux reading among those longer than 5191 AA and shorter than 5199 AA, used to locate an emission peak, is 5198.68 AA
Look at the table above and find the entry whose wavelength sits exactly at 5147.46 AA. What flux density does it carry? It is 6.33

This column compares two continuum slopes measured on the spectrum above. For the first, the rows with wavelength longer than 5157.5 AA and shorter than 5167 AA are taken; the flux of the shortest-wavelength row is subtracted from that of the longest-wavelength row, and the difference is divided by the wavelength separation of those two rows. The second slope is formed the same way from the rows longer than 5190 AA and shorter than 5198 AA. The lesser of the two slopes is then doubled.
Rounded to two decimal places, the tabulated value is -0.13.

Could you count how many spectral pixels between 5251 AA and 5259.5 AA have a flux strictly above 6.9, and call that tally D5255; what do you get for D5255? 6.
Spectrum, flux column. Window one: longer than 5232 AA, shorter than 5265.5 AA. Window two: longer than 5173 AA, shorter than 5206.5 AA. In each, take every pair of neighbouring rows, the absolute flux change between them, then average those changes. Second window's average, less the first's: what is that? -0.11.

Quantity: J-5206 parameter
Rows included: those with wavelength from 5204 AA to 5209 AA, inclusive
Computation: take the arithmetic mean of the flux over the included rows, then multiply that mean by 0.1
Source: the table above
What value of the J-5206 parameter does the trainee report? 0.48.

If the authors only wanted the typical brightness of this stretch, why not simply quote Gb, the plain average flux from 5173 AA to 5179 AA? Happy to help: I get 3.9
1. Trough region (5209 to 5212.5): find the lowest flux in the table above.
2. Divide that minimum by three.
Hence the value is 1.1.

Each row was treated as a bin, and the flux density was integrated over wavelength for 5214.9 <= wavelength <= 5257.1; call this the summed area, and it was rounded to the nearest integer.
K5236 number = 322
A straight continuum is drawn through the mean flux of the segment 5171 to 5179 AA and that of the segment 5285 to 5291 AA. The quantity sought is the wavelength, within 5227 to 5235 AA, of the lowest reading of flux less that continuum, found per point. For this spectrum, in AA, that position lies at 5231.10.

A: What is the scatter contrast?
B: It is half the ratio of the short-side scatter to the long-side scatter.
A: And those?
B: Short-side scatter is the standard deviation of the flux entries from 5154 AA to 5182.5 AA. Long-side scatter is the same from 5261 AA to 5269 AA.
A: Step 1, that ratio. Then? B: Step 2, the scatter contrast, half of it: 1.2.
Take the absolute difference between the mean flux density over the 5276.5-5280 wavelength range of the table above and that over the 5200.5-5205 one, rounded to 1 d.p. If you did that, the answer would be 2.1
